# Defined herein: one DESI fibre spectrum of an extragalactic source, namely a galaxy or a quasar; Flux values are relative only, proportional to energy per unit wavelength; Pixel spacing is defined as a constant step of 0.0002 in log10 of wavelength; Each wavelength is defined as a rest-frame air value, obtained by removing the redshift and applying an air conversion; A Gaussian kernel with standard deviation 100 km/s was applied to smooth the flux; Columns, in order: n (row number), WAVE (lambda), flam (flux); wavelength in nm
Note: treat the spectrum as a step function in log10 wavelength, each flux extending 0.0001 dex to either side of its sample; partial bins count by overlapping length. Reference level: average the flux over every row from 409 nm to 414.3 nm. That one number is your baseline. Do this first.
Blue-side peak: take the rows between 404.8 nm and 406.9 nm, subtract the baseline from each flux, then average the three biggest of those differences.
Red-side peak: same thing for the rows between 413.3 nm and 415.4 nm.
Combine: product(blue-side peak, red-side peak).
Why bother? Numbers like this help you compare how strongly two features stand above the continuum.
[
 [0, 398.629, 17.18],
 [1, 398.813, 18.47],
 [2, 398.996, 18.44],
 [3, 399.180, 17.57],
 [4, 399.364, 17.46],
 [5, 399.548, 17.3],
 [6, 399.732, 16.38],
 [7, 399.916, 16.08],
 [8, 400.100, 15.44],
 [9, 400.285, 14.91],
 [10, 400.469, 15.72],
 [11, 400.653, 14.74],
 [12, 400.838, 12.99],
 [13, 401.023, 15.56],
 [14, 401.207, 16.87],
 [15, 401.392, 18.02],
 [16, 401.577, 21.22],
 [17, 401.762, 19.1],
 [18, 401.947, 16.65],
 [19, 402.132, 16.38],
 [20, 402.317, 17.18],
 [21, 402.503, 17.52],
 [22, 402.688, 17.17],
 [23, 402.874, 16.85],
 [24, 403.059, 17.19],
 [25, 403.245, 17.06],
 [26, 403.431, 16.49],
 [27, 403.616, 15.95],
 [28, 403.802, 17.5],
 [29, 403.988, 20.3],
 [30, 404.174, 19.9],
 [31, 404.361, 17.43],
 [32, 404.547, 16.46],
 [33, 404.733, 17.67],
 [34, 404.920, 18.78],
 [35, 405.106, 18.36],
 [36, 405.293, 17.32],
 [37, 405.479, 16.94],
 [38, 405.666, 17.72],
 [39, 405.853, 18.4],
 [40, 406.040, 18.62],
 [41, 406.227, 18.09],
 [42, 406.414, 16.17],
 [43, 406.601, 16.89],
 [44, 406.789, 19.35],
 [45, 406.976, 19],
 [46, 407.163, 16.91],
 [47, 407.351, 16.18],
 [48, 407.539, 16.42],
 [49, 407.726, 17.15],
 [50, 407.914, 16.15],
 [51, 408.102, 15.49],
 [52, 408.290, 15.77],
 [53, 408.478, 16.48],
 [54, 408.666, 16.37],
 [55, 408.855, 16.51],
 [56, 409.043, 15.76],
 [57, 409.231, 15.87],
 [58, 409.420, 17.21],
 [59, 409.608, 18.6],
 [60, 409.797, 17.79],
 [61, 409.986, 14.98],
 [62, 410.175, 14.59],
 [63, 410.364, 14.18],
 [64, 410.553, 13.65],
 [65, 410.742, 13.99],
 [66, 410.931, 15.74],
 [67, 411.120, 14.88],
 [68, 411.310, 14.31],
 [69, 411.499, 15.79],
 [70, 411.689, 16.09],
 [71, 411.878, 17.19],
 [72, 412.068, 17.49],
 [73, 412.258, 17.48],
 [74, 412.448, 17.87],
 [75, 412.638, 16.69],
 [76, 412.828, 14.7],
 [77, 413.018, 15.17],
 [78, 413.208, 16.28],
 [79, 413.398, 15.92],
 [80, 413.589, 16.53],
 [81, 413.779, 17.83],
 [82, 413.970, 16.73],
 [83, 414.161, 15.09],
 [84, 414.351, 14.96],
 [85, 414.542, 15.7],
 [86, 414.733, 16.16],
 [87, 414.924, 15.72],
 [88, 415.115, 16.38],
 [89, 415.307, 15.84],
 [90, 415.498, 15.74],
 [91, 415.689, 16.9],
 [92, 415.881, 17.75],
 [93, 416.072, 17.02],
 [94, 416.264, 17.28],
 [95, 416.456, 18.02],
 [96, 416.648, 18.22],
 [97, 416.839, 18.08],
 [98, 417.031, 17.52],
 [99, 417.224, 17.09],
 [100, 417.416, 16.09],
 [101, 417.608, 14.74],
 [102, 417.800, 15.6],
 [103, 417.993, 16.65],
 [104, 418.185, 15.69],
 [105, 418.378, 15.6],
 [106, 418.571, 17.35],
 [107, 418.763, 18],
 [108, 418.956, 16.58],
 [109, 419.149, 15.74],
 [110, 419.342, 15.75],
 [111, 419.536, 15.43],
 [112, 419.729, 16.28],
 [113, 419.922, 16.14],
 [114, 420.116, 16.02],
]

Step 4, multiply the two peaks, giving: 3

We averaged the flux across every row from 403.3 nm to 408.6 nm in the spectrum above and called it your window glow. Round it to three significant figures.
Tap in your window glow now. 17.4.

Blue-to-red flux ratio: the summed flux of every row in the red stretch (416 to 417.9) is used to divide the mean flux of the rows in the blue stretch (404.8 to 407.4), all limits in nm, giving 0.10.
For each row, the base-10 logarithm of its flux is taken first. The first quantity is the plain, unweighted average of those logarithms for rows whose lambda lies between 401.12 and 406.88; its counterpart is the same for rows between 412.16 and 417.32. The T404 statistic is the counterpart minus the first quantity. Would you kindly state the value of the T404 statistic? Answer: -0.028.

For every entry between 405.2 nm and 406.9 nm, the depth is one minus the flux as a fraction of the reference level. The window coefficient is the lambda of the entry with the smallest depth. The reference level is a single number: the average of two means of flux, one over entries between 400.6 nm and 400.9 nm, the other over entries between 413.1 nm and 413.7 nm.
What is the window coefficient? 406.789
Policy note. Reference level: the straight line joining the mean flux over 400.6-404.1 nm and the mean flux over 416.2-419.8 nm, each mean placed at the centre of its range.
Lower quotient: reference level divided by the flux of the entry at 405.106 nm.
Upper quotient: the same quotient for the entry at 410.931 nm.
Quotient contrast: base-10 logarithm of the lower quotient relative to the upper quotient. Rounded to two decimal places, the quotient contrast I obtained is -0.06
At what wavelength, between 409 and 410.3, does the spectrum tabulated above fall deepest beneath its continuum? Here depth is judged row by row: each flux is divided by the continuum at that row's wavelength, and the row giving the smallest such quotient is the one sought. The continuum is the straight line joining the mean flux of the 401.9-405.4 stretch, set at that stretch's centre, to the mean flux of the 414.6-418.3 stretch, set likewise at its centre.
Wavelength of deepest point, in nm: 410.175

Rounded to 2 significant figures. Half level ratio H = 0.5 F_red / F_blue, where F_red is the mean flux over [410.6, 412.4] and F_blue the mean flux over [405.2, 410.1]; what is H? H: 0.47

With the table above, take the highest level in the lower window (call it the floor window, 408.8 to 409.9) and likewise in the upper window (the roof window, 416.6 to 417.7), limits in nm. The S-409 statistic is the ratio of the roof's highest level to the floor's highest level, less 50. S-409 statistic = -49.02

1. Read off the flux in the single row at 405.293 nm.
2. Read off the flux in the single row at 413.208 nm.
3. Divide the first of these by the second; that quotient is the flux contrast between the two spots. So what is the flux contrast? 1.06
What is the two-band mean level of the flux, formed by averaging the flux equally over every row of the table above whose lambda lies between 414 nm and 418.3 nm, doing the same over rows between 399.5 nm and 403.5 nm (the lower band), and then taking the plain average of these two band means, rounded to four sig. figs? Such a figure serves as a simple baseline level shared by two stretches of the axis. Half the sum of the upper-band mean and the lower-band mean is 16.57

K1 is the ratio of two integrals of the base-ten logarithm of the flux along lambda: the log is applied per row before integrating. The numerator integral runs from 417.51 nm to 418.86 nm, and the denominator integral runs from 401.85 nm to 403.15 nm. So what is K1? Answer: 1.02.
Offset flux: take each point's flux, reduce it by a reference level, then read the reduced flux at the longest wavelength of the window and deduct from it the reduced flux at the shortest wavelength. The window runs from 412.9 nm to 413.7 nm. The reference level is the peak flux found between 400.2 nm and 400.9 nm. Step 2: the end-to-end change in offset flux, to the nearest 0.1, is 1.4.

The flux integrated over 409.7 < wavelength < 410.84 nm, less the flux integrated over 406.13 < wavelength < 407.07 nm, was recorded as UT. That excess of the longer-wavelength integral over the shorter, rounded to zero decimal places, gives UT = 0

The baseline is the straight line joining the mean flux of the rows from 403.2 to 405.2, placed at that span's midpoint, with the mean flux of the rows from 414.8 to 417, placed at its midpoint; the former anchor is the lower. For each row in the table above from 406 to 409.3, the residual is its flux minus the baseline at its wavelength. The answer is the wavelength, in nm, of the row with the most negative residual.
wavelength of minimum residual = 408.102 nm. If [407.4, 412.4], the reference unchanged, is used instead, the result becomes 410.553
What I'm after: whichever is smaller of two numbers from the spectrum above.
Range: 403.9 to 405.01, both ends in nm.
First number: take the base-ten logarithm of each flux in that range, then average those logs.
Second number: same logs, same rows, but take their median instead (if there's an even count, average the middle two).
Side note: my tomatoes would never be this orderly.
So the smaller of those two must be 1.26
